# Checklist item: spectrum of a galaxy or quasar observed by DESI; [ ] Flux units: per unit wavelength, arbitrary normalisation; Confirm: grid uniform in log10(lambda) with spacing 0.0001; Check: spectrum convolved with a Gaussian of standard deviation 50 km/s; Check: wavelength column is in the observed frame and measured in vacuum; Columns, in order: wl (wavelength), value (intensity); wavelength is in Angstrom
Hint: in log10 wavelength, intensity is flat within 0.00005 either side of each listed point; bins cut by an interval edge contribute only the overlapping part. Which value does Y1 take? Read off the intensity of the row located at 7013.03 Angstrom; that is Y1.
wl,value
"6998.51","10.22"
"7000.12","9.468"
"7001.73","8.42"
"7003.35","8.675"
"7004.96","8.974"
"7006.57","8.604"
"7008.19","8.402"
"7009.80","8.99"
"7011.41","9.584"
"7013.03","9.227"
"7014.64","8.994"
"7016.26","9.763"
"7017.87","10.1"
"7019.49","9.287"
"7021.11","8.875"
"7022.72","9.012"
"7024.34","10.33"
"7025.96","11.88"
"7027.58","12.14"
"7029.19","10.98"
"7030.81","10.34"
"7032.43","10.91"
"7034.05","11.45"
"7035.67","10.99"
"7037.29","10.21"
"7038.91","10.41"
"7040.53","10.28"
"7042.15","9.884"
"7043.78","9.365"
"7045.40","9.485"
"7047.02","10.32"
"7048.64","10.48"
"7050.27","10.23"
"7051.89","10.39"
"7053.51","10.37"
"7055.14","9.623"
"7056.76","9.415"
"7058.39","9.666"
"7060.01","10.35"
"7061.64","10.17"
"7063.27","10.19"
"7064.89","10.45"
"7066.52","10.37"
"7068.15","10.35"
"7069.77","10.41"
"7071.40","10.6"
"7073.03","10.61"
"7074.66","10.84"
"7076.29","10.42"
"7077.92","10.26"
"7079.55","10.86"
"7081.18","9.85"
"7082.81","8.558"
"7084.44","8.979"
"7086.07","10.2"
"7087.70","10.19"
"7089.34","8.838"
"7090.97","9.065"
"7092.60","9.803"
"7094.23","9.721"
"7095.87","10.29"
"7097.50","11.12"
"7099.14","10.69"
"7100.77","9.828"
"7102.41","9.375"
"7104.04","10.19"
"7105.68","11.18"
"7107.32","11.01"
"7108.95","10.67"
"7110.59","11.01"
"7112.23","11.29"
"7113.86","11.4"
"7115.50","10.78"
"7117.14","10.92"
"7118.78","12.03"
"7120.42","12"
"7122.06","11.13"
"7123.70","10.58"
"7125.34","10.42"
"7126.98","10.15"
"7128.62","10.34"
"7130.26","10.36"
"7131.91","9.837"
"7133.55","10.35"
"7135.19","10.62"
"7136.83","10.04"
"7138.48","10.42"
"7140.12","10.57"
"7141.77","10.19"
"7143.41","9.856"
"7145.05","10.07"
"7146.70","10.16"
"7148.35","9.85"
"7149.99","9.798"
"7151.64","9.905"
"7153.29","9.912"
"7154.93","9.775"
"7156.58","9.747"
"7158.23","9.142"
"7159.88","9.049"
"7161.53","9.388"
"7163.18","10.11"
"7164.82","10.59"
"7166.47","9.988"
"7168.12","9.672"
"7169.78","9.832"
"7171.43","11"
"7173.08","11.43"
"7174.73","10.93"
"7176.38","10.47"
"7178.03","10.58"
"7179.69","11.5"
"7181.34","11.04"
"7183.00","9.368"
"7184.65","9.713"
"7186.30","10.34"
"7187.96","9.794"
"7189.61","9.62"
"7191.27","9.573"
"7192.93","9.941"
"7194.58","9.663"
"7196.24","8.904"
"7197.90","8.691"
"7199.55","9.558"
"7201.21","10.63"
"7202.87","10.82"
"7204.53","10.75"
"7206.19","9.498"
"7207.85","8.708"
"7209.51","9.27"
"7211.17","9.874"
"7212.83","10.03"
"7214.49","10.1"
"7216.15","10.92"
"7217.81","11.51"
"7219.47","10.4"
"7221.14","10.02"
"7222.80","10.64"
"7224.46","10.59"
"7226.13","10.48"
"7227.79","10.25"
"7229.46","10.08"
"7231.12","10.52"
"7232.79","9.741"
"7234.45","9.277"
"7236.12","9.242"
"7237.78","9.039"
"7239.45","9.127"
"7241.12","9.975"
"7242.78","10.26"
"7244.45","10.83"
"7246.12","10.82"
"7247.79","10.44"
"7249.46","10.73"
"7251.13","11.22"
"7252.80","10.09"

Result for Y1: 9.227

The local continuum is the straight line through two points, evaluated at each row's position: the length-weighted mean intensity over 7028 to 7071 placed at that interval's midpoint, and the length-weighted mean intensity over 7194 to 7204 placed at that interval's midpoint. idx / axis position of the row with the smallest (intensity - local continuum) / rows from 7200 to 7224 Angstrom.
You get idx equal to 7207.85 Angstrom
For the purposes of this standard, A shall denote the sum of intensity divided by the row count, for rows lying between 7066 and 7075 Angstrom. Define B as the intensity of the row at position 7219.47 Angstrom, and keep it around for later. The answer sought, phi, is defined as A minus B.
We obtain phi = 0.1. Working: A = 10.53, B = 10.4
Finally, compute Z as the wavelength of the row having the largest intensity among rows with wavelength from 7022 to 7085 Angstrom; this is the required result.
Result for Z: 7027.58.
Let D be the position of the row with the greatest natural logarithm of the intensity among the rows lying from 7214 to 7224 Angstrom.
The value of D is 7217.81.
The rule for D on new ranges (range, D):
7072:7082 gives 7079.55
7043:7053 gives 7048.64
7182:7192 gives 7186.30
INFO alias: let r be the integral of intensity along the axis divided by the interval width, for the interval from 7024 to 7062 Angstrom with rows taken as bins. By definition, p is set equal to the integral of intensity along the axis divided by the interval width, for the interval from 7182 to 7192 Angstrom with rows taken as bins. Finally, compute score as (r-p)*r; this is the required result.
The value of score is 7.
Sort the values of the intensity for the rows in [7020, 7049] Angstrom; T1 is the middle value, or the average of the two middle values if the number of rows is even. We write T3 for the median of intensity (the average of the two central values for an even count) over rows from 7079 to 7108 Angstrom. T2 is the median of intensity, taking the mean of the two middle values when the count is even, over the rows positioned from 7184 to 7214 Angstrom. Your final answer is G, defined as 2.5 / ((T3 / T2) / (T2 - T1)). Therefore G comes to -1.6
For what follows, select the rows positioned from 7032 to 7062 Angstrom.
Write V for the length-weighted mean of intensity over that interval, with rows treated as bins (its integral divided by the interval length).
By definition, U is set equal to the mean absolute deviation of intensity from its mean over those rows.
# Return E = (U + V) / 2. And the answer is 5.30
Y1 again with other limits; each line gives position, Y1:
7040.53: 10.28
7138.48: 10.42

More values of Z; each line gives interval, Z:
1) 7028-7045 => 7034.05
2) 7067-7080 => 7079.55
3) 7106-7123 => 7118.78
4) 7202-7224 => 7217.81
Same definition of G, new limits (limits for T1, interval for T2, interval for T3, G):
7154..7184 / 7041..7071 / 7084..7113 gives 0.6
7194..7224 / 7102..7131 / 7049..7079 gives 2.2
